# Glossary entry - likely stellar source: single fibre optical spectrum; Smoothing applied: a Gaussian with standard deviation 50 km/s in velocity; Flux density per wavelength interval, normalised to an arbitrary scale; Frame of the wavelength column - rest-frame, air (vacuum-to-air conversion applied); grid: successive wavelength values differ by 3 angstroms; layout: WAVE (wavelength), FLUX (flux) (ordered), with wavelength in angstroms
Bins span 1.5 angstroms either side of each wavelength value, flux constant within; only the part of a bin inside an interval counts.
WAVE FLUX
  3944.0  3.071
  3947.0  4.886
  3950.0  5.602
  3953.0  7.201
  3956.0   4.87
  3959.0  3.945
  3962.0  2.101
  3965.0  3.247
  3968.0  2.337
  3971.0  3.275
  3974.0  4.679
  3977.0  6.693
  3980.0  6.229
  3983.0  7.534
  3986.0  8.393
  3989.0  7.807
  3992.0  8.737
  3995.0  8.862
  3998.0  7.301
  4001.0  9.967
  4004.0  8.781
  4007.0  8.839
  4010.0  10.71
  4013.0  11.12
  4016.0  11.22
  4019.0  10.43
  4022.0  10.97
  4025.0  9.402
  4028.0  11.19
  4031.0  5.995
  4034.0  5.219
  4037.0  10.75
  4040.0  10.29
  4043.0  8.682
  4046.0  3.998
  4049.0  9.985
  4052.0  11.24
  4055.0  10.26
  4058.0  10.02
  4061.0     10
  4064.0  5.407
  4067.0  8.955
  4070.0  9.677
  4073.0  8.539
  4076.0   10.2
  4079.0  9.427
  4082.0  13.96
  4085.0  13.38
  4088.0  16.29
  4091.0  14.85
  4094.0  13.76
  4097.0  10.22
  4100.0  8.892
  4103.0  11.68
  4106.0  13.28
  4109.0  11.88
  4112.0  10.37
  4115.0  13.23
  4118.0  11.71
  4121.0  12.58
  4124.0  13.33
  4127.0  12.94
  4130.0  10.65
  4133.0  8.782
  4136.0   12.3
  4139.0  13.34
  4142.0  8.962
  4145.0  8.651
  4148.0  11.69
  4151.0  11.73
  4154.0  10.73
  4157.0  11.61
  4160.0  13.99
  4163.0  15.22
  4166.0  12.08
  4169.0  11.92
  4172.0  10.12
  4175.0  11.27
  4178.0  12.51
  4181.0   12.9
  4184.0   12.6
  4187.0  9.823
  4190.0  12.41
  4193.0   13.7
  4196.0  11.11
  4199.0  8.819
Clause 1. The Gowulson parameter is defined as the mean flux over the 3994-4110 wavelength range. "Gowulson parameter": 10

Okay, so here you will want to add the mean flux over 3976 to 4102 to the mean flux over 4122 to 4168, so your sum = 21.4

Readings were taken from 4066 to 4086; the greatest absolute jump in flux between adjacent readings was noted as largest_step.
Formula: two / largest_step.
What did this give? 0.44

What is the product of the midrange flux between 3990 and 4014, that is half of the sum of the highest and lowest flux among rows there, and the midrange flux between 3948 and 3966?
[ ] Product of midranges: 43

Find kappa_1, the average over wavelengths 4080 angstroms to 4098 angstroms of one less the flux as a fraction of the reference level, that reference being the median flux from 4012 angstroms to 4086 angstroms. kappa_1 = -0.37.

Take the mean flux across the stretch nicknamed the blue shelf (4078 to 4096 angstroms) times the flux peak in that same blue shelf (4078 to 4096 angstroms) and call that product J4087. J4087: 222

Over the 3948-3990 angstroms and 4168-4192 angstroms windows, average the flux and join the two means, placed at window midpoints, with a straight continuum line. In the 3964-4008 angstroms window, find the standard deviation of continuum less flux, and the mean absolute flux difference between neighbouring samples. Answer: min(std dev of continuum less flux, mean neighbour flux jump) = 1.1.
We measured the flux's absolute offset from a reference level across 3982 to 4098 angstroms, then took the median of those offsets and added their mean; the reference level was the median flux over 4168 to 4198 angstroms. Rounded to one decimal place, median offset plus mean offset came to 5.4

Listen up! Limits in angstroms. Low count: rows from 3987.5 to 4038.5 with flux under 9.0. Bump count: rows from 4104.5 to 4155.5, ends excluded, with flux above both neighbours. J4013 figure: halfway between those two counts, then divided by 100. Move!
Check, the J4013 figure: 0.060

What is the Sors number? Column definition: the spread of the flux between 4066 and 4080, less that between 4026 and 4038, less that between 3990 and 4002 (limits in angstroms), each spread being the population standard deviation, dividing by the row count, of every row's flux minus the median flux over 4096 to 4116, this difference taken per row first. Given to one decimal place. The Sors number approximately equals -3.1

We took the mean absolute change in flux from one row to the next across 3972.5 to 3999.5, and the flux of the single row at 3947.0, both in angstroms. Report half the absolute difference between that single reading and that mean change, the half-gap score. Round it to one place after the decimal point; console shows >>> 2.0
